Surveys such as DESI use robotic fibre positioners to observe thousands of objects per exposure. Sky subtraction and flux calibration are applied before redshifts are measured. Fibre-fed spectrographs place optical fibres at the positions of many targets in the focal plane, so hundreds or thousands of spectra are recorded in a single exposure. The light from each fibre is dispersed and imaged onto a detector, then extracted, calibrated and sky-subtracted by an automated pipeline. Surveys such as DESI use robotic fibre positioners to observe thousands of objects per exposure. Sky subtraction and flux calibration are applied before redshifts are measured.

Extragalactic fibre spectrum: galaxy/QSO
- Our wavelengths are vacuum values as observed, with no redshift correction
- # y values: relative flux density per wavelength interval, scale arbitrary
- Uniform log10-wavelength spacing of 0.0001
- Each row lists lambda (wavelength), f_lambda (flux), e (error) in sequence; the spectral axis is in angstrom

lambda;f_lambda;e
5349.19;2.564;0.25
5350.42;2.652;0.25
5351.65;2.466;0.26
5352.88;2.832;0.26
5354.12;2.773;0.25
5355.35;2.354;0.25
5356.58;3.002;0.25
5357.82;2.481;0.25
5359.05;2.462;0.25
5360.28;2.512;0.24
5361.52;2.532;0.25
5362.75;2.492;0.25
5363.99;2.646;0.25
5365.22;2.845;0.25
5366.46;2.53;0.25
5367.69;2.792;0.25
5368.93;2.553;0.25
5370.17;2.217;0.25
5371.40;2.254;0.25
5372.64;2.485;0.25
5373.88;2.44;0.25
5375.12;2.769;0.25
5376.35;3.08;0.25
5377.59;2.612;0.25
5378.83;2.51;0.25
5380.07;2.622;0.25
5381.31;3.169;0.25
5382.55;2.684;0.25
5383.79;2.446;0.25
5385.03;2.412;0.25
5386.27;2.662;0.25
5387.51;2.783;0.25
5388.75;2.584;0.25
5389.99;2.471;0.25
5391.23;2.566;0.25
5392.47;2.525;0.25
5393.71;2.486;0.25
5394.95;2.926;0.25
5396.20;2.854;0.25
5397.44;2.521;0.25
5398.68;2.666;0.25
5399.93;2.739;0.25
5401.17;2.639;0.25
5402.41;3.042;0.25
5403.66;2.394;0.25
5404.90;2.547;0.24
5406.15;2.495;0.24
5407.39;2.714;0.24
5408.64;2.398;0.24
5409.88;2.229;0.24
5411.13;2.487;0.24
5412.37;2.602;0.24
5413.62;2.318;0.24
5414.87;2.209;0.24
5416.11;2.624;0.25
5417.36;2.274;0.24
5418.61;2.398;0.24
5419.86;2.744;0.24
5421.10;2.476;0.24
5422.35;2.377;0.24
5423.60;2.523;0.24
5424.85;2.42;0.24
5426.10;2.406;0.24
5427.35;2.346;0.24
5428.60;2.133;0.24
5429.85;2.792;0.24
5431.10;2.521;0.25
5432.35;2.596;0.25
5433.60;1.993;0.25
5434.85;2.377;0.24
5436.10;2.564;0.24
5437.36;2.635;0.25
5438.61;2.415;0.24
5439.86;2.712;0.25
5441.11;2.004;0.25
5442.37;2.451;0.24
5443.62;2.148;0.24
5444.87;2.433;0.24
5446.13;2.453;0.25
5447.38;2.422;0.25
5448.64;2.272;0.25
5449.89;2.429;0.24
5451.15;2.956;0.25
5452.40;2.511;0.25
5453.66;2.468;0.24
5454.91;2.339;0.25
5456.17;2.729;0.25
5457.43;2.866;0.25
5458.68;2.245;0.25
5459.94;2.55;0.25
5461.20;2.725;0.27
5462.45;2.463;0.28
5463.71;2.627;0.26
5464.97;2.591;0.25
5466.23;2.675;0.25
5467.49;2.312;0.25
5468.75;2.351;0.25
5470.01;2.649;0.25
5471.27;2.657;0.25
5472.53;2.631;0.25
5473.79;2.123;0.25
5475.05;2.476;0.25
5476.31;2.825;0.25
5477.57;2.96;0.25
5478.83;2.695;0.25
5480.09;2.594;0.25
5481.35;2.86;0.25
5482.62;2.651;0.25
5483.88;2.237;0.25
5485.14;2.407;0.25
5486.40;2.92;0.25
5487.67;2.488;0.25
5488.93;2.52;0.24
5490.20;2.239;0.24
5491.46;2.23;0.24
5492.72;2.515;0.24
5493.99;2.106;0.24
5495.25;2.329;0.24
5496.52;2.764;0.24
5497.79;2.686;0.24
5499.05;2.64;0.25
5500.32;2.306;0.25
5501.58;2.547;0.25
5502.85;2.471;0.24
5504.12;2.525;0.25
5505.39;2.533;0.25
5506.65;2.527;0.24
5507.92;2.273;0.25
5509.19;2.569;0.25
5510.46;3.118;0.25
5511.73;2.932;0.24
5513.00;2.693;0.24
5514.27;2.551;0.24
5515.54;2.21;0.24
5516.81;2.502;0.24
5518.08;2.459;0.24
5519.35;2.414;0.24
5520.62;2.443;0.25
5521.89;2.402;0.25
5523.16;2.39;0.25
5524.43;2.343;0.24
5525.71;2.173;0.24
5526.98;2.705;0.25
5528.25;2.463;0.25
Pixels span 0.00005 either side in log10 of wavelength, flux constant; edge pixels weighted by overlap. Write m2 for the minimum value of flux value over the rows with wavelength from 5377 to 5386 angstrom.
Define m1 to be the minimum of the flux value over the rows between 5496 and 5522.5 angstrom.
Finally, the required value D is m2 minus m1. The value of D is 0.20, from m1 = 2.21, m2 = 2.412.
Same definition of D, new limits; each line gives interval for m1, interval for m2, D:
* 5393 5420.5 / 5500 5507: 0.10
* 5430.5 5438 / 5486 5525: 0.11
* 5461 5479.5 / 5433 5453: -0.13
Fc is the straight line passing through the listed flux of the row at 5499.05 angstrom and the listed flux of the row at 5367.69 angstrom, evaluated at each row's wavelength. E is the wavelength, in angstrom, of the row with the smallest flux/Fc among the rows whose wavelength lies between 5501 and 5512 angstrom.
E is 5507.92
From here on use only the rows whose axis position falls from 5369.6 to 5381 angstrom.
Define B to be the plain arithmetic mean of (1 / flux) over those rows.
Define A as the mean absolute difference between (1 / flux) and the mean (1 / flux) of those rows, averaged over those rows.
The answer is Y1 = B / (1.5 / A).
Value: 0.0076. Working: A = 0.029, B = 0.395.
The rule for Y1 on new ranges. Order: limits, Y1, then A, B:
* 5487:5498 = 0.0087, 0.031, 0.414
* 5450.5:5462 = 0.0075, 0.029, 0.388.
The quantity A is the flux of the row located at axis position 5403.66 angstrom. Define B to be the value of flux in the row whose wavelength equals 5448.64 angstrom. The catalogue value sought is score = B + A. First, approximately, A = 2.394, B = 2.272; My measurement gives 4.67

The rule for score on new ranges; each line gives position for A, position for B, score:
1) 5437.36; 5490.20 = 4.87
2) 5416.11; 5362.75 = 5.12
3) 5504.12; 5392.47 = 5.05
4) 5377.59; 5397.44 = 5.13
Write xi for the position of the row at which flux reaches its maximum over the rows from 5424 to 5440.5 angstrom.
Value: 5429.85 angstrom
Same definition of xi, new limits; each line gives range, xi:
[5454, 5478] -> 5477.57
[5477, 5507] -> 5477.57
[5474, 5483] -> 5477.57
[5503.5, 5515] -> 5510.46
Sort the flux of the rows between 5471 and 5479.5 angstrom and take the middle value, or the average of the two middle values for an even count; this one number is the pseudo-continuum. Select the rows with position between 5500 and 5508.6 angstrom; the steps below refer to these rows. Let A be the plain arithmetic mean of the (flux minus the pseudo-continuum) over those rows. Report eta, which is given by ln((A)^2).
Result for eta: -3.2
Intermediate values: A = -0.20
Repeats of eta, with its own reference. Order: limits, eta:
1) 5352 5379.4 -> -5.7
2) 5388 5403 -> -9.0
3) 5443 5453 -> -3.2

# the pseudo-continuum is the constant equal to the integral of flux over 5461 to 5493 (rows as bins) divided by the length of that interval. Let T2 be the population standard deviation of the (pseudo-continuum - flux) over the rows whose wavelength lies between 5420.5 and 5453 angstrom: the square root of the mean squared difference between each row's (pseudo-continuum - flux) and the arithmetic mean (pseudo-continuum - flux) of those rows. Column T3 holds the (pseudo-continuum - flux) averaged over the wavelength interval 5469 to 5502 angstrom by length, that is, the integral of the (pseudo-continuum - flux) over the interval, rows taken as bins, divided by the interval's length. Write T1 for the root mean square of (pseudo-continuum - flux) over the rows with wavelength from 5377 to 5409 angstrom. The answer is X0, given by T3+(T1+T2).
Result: 0.435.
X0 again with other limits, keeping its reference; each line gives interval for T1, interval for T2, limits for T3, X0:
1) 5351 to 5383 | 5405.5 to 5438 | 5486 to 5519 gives 0.458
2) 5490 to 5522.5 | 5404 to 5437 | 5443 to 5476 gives 0.457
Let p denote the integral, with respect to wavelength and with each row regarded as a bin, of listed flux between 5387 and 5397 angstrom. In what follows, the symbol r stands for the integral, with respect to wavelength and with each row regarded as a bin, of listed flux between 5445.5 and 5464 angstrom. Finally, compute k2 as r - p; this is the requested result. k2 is 20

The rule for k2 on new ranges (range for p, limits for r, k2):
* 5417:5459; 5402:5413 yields -75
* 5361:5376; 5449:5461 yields -8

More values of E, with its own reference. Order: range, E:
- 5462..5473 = 5467.49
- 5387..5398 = 5389.99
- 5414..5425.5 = 5414.87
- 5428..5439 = 5433.60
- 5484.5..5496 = 5493.99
